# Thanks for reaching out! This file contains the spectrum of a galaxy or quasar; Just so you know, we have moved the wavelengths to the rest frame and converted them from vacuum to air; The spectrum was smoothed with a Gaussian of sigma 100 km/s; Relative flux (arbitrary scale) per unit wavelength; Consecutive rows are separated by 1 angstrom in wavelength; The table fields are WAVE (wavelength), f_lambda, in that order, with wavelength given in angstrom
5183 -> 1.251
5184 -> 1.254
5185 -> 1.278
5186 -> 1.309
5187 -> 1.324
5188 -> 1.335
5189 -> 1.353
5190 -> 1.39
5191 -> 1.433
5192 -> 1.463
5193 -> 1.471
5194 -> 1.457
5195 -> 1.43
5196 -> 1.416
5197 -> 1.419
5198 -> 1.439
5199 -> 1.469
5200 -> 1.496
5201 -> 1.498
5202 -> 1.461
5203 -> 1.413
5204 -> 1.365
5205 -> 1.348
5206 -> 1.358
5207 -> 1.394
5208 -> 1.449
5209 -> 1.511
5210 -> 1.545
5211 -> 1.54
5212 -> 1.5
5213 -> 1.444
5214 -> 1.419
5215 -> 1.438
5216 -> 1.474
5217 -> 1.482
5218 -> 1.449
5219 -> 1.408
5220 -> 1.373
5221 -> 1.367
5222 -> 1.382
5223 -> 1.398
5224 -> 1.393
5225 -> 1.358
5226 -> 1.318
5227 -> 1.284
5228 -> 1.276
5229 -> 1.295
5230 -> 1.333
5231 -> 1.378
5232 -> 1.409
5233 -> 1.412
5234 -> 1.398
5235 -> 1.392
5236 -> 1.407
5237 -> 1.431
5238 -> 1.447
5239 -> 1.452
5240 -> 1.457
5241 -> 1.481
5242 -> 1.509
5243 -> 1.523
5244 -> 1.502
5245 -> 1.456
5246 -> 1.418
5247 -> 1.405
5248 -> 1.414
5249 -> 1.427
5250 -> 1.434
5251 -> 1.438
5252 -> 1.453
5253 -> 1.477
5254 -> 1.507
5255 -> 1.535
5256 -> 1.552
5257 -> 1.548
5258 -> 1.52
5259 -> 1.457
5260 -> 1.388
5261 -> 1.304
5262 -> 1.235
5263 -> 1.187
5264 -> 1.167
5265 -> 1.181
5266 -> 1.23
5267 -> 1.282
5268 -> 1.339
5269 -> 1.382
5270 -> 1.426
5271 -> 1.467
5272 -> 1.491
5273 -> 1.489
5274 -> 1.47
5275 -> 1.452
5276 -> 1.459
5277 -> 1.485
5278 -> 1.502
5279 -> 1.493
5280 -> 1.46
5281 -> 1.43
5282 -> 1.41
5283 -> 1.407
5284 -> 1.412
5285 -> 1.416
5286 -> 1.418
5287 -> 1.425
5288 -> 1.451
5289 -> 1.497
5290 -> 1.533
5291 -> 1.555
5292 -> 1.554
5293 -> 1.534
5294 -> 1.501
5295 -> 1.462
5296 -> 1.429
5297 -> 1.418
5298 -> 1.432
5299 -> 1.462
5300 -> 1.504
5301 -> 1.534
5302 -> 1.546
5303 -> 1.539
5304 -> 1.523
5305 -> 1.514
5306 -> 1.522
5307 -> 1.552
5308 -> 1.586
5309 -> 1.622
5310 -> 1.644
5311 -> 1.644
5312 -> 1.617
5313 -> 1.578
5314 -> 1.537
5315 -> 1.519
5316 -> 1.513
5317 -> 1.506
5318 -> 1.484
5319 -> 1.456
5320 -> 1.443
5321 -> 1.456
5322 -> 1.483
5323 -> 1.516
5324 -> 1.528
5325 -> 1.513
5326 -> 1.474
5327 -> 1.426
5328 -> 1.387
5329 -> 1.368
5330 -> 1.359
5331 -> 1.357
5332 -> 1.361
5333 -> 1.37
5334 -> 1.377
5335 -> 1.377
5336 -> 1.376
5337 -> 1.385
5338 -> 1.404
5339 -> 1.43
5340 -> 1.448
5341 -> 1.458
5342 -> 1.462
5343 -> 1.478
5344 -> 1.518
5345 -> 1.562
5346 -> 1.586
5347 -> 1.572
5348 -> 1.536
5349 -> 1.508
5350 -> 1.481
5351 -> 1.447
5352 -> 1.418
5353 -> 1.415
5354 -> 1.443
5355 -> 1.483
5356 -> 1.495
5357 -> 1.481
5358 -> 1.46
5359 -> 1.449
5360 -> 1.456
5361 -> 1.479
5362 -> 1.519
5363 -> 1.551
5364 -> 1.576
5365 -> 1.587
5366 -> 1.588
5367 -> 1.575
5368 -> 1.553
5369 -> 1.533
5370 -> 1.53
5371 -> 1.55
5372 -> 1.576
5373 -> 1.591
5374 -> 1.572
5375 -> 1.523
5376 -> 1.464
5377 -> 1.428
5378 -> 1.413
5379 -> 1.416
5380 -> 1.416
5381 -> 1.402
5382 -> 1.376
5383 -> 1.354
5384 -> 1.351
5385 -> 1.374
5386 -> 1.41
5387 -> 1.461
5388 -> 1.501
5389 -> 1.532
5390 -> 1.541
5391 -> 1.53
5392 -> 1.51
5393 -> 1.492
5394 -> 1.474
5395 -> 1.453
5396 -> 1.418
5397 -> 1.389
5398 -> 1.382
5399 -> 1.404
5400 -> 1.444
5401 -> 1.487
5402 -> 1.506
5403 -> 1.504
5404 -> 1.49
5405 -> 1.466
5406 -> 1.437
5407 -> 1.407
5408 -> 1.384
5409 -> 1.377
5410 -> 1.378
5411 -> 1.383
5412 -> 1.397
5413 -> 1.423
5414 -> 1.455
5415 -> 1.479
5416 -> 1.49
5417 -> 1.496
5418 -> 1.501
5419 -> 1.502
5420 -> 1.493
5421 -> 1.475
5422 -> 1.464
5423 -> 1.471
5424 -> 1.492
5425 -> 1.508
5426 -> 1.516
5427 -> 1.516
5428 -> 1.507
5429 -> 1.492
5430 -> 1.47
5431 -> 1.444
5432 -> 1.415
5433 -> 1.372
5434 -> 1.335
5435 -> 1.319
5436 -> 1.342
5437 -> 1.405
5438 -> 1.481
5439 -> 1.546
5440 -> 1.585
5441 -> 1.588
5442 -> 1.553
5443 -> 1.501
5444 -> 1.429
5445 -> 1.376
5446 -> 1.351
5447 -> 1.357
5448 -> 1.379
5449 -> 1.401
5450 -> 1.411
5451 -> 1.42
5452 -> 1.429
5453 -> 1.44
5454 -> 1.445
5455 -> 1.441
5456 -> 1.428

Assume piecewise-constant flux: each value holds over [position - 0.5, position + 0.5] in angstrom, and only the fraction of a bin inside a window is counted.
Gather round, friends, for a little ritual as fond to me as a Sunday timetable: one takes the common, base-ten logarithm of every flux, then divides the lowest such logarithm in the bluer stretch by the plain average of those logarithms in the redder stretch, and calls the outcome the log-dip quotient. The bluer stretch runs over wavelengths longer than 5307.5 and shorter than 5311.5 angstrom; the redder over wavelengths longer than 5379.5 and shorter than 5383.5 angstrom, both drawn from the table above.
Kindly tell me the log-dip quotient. 1.4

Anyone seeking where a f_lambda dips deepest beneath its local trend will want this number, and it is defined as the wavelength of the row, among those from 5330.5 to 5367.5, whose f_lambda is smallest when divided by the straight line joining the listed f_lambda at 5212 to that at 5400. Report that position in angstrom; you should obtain 5331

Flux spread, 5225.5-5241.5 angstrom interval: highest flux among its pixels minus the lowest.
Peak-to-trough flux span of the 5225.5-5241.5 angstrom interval 0.205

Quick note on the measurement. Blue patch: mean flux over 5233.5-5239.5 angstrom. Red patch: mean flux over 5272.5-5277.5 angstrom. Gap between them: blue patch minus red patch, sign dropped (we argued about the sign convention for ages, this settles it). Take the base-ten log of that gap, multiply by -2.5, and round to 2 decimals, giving 3.26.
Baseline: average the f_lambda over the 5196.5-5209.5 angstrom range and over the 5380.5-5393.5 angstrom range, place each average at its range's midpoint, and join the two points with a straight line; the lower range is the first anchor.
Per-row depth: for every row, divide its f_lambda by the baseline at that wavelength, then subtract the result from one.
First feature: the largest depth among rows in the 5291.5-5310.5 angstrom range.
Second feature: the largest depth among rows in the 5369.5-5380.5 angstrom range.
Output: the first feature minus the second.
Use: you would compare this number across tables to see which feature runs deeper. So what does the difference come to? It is -0.008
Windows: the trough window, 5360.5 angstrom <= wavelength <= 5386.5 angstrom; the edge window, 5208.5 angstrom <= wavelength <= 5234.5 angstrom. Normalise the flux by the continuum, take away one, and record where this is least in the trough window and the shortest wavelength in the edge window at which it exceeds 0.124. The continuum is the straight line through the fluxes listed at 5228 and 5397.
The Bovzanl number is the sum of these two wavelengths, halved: 5296.5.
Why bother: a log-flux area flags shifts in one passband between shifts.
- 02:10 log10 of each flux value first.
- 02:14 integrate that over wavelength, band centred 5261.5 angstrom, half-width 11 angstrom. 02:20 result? 3.1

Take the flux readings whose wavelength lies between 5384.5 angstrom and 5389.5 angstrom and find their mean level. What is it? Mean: 1.46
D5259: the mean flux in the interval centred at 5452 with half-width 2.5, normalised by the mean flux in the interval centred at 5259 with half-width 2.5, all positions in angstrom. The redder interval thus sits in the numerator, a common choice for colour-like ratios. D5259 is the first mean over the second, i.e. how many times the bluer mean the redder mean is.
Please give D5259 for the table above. 0.99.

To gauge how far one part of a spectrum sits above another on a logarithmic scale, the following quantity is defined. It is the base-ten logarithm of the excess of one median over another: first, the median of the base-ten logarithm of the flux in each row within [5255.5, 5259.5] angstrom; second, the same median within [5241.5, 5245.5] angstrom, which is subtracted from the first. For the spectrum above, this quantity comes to -2.09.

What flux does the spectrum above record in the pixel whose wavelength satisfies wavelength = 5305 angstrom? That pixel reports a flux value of 1.514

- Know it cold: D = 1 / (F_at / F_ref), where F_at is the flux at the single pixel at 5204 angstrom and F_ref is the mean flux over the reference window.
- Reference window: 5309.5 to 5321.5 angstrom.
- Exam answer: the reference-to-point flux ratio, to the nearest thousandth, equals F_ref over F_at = 1.123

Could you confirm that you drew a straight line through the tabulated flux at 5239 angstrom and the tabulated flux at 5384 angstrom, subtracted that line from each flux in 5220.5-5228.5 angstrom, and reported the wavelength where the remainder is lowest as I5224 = 5228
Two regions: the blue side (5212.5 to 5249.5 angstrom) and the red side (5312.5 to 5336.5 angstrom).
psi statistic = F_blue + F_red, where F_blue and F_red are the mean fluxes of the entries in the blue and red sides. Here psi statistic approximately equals 2.860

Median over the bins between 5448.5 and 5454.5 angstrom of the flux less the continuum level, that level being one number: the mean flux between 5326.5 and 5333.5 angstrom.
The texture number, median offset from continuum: 0.049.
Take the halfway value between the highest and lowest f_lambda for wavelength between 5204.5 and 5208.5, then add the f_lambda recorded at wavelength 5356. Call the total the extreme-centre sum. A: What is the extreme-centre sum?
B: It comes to 2.89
